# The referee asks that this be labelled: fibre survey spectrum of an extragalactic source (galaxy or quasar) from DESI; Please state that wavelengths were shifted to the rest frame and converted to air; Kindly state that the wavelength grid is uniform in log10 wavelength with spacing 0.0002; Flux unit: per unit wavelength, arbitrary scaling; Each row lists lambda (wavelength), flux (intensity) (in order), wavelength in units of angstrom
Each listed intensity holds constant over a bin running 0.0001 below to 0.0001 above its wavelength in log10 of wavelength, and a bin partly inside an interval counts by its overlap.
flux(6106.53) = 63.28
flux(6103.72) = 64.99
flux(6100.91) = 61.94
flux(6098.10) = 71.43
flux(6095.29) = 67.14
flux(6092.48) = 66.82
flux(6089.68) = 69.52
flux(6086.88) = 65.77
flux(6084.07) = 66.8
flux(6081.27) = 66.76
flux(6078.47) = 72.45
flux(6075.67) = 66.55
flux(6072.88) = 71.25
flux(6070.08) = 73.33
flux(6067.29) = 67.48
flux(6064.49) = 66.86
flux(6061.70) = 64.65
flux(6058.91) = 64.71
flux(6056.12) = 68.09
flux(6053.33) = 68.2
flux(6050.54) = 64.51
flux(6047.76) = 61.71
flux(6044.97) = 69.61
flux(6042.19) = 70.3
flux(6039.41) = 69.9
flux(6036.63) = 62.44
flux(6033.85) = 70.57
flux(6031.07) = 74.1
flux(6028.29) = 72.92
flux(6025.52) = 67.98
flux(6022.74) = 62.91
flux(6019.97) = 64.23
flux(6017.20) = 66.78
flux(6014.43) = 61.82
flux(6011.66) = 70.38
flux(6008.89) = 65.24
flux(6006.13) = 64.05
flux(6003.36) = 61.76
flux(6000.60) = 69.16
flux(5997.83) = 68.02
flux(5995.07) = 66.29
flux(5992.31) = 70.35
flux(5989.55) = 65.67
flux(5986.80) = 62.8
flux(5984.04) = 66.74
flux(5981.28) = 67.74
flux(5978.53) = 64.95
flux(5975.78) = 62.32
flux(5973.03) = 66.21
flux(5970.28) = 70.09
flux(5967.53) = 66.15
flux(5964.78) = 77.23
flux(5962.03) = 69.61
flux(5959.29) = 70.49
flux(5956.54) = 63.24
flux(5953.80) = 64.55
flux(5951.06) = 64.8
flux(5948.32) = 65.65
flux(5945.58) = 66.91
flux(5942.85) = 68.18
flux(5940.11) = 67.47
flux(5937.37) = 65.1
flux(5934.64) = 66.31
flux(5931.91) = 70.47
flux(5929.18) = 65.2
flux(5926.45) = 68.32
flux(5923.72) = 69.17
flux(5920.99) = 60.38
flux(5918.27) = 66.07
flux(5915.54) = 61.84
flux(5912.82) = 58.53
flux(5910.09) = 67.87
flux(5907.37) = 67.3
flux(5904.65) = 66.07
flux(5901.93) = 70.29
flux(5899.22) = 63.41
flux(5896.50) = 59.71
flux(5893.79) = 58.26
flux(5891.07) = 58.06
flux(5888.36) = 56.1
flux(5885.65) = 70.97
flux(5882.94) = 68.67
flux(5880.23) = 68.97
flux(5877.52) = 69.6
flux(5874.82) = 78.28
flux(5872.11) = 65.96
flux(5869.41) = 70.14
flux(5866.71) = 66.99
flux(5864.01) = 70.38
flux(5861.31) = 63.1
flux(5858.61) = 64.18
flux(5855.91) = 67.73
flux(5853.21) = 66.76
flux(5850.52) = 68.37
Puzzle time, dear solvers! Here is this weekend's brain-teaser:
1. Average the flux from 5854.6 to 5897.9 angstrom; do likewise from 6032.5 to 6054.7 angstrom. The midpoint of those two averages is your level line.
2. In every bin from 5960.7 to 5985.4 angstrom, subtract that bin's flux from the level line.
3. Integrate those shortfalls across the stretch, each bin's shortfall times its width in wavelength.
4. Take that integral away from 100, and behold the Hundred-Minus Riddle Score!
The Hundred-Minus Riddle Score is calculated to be 132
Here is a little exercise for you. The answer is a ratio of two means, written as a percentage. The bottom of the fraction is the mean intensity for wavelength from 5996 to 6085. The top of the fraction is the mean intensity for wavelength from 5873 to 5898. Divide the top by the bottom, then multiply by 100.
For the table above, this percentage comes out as 97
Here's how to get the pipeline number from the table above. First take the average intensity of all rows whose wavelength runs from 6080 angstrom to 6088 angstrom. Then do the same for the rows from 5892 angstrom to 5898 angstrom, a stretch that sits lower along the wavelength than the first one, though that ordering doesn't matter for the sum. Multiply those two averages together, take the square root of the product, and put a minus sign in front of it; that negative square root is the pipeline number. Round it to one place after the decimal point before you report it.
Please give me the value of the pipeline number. -62.6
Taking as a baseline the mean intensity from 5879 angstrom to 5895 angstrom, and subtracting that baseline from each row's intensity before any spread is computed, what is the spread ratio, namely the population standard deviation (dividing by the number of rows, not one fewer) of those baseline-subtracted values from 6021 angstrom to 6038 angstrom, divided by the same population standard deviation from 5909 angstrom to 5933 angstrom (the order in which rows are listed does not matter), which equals 1.1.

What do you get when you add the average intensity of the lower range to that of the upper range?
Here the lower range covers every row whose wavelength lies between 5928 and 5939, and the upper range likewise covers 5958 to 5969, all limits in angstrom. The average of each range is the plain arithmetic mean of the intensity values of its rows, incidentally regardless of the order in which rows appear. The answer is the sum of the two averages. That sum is 138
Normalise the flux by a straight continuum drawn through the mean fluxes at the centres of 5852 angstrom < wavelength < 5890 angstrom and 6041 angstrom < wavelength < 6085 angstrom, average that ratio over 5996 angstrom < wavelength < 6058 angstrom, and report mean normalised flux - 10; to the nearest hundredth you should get -9.01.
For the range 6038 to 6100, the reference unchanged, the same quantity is -9.00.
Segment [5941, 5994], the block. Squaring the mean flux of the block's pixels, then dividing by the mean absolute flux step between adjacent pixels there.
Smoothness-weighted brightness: 1318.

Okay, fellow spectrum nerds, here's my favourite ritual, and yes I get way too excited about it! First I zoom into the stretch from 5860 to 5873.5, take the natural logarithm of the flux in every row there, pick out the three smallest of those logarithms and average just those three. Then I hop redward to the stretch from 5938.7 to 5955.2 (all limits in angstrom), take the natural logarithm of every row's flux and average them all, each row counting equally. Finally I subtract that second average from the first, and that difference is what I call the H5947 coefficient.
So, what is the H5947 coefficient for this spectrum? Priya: -0.014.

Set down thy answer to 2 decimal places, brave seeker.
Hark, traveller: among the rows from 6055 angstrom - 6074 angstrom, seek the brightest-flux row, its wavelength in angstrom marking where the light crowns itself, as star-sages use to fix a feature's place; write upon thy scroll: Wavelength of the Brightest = 6070.08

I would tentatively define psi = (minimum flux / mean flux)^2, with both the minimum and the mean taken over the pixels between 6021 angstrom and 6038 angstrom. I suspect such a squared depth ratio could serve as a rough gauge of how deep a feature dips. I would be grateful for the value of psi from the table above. 0.83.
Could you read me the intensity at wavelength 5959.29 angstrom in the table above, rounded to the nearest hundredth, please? 70.49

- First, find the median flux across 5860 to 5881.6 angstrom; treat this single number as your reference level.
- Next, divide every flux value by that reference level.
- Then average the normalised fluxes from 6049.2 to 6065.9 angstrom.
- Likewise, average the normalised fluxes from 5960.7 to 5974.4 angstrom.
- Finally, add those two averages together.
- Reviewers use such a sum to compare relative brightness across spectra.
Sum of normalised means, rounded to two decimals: 1.96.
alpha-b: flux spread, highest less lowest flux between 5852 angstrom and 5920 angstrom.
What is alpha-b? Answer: 22.2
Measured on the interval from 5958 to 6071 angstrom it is 15.5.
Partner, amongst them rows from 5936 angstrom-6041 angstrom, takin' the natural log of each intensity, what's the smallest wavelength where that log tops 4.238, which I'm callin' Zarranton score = 5959.29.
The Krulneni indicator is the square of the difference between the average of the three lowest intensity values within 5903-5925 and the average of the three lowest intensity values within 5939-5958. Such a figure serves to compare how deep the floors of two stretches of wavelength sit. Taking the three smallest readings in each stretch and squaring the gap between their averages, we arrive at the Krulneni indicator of 16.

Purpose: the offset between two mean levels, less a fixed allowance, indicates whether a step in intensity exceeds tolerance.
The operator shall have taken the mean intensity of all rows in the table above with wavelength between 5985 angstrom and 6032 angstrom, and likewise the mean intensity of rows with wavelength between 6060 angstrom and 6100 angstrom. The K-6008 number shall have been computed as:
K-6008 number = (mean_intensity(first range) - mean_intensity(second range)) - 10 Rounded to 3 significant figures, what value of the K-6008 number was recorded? -11.6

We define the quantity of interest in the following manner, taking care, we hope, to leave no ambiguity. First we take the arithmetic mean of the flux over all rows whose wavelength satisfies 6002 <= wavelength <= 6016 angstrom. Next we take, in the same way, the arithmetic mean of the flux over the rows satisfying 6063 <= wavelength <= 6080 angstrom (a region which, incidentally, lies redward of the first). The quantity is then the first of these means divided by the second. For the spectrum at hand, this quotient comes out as 0.93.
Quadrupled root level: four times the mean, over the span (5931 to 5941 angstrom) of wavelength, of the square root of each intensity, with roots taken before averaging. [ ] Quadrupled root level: 32.8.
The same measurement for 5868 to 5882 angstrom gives 33.6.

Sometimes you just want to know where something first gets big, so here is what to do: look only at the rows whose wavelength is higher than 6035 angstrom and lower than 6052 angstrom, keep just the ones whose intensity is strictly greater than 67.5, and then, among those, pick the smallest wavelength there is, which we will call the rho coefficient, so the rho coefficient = 6039.41 angstrom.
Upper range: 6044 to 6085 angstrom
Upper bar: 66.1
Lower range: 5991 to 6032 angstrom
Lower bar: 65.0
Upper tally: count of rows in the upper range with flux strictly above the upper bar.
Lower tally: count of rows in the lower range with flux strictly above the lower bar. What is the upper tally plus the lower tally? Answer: 21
